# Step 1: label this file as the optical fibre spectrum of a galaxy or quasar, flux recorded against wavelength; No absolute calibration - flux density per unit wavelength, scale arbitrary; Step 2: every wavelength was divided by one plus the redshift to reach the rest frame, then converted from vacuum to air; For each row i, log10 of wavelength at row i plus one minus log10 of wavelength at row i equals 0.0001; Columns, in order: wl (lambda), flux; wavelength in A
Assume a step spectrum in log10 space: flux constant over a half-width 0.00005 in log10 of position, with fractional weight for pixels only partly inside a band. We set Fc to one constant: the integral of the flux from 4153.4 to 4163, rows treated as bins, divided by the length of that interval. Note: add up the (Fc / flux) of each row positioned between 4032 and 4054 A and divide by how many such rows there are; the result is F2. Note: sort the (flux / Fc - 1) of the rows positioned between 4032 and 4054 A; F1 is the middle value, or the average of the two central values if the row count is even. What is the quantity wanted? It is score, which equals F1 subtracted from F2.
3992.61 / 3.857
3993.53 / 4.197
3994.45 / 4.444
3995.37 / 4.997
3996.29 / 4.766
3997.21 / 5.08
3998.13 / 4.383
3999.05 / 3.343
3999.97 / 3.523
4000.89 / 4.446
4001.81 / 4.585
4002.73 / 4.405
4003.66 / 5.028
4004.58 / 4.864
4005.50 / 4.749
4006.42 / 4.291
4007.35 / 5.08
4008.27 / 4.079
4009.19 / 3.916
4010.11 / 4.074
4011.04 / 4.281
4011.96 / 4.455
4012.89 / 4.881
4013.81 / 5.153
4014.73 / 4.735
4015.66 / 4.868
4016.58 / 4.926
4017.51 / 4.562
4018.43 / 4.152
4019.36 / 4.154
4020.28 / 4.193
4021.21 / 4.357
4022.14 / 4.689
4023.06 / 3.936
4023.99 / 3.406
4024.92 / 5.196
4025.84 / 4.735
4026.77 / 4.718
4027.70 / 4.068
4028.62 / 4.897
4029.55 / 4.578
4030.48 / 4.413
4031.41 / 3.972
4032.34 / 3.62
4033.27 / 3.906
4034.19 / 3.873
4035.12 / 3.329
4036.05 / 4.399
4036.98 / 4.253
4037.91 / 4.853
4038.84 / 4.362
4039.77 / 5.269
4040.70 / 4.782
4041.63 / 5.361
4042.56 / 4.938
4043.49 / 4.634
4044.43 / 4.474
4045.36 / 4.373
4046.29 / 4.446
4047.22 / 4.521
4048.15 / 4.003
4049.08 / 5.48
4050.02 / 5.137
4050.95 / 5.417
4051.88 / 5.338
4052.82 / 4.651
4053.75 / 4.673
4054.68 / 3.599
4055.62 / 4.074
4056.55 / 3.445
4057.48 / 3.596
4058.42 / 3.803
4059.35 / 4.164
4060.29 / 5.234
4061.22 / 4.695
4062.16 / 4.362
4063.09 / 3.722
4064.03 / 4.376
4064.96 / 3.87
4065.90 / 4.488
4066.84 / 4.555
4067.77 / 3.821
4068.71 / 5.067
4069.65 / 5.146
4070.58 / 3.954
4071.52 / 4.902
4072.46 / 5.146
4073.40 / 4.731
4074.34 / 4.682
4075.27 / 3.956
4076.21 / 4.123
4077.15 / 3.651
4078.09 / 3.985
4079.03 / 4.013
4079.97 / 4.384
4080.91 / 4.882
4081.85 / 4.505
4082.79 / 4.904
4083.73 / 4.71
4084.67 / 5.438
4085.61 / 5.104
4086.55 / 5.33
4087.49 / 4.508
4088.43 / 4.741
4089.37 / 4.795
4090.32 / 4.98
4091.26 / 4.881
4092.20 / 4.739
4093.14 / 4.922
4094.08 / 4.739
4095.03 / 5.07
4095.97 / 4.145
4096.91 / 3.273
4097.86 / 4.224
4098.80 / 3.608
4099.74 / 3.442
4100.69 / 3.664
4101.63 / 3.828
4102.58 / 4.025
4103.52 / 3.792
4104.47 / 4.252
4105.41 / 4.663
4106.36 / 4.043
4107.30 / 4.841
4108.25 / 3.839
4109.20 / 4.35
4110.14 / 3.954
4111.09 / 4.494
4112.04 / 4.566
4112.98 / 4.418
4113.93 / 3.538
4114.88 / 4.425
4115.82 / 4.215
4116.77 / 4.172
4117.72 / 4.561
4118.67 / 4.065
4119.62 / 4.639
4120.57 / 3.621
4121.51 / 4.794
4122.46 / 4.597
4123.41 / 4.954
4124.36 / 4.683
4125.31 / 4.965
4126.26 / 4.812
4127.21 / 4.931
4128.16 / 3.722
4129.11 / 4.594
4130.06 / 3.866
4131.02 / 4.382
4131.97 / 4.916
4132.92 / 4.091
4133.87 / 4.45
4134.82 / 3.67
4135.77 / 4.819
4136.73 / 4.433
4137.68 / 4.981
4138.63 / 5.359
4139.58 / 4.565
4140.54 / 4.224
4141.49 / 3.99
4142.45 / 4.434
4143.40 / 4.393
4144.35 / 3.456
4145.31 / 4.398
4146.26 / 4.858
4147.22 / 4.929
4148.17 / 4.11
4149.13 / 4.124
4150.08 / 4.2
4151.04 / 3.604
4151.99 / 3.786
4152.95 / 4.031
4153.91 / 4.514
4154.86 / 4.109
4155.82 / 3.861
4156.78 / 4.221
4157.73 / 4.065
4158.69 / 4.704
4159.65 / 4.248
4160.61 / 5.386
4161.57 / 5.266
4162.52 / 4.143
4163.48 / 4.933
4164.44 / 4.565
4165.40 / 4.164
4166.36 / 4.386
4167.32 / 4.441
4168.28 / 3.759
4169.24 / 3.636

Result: 0.96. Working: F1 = 0.028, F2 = 0.99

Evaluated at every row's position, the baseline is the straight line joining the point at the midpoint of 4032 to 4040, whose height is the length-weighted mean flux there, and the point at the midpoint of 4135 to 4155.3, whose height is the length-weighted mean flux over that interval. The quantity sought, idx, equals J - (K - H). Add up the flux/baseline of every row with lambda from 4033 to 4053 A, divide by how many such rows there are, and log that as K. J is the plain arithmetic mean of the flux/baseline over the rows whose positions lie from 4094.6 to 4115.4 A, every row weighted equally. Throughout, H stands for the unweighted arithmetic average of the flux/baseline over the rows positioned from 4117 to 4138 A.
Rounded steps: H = 1.04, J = 0.96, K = 1.10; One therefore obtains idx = 0.90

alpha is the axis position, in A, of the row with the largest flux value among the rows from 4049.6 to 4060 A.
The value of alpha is 4050.95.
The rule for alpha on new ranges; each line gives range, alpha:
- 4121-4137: 4125.31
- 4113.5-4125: 4123.41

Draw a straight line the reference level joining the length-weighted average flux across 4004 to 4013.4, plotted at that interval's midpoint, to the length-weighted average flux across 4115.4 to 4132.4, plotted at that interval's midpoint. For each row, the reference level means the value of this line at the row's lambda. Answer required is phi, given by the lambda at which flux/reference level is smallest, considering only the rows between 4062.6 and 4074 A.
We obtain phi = 4063.09 A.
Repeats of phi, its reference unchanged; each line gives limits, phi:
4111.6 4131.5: 4113.93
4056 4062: 4056.55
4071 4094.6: 4077.15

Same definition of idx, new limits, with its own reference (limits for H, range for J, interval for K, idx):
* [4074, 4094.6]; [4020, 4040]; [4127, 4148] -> 1.10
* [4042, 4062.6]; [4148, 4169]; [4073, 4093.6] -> 0.97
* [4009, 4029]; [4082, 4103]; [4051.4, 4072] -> 1.10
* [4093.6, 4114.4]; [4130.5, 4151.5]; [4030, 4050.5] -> 0.91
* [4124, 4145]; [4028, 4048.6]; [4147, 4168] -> 1.08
